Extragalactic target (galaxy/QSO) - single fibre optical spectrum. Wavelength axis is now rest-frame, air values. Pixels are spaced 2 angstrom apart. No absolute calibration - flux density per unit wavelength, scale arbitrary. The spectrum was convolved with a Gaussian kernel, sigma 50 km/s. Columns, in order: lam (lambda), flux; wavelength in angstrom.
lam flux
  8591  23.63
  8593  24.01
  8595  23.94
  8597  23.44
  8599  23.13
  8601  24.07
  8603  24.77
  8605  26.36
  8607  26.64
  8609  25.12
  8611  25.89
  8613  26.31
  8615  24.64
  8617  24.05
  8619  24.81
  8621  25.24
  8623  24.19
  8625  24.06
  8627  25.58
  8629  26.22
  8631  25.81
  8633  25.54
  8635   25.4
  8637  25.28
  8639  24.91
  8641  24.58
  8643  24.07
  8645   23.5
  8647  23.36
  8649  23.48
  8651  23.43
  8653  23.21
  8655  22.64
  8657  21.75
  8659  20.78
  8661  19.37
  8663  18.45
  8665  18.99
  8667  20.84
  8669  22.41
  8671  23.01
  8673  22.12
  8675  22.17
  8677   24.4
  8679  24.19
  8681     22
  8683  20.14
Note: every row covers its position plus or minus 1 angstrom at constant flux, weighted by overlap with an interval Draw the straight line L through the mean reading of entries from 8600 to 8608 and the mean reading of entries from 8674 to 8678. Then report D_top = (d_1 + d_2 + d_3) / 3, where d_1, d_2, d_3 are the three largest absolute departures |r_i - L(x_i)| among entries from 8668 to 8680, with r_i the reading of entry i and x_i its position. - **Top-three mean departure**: 1.2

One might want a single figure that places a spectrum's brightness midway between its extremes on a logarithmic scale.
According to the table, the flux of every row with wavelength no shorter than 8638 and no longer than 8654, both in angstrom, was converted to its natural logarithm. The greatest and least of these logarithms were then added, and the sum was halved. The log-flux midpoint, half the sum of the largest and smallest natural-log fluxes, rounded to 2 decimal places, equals 3.18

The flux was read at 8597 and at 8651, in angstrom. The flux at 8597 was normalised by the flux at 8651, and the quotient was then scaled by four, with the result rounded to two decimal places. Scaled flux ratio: 4.00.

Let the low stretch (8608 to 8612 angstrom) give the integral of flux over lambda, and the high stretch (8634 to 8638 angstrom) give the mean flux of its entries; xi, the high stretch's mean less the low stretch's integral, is -76.7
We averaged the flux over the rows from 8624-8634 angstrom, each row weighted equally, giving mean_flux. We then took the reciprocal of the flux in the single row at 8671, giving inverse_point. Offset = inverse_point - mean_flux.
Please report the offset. -25.4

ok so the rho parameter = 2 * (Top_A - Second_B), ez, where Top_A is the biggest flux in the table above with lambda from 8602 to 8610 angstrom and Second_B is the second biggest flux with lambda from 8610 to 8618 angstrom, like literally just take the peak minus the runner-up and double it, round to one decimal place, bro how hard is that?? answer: 1.5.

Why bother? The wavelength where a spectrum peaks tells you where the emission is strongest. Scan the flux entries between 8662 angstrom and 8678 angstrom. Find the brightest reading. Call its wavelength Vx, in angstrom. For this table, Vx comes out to 8677 angstrom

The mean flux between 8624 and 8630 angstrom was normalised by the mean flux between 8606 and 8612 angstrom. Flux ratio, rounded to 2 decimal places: 0.98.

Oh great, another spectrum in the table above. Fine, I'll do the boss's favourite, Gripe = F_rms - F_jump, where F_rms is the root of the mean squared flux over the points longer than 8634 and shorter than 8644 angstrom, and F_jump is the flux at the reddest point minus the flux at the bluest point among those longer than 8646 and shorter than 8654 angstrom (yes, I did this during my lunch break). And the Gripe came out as 25.0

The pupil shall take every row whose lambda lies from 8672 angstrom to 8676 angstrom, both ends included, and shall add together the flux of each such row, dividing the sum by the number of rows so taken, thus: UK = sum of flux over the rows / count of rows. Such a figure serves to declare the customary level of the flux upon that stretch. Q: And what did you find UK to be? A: 22.1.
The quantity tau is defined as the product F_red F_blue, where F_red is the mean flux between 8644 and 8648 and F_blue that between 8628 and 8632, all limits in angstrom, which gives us 610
